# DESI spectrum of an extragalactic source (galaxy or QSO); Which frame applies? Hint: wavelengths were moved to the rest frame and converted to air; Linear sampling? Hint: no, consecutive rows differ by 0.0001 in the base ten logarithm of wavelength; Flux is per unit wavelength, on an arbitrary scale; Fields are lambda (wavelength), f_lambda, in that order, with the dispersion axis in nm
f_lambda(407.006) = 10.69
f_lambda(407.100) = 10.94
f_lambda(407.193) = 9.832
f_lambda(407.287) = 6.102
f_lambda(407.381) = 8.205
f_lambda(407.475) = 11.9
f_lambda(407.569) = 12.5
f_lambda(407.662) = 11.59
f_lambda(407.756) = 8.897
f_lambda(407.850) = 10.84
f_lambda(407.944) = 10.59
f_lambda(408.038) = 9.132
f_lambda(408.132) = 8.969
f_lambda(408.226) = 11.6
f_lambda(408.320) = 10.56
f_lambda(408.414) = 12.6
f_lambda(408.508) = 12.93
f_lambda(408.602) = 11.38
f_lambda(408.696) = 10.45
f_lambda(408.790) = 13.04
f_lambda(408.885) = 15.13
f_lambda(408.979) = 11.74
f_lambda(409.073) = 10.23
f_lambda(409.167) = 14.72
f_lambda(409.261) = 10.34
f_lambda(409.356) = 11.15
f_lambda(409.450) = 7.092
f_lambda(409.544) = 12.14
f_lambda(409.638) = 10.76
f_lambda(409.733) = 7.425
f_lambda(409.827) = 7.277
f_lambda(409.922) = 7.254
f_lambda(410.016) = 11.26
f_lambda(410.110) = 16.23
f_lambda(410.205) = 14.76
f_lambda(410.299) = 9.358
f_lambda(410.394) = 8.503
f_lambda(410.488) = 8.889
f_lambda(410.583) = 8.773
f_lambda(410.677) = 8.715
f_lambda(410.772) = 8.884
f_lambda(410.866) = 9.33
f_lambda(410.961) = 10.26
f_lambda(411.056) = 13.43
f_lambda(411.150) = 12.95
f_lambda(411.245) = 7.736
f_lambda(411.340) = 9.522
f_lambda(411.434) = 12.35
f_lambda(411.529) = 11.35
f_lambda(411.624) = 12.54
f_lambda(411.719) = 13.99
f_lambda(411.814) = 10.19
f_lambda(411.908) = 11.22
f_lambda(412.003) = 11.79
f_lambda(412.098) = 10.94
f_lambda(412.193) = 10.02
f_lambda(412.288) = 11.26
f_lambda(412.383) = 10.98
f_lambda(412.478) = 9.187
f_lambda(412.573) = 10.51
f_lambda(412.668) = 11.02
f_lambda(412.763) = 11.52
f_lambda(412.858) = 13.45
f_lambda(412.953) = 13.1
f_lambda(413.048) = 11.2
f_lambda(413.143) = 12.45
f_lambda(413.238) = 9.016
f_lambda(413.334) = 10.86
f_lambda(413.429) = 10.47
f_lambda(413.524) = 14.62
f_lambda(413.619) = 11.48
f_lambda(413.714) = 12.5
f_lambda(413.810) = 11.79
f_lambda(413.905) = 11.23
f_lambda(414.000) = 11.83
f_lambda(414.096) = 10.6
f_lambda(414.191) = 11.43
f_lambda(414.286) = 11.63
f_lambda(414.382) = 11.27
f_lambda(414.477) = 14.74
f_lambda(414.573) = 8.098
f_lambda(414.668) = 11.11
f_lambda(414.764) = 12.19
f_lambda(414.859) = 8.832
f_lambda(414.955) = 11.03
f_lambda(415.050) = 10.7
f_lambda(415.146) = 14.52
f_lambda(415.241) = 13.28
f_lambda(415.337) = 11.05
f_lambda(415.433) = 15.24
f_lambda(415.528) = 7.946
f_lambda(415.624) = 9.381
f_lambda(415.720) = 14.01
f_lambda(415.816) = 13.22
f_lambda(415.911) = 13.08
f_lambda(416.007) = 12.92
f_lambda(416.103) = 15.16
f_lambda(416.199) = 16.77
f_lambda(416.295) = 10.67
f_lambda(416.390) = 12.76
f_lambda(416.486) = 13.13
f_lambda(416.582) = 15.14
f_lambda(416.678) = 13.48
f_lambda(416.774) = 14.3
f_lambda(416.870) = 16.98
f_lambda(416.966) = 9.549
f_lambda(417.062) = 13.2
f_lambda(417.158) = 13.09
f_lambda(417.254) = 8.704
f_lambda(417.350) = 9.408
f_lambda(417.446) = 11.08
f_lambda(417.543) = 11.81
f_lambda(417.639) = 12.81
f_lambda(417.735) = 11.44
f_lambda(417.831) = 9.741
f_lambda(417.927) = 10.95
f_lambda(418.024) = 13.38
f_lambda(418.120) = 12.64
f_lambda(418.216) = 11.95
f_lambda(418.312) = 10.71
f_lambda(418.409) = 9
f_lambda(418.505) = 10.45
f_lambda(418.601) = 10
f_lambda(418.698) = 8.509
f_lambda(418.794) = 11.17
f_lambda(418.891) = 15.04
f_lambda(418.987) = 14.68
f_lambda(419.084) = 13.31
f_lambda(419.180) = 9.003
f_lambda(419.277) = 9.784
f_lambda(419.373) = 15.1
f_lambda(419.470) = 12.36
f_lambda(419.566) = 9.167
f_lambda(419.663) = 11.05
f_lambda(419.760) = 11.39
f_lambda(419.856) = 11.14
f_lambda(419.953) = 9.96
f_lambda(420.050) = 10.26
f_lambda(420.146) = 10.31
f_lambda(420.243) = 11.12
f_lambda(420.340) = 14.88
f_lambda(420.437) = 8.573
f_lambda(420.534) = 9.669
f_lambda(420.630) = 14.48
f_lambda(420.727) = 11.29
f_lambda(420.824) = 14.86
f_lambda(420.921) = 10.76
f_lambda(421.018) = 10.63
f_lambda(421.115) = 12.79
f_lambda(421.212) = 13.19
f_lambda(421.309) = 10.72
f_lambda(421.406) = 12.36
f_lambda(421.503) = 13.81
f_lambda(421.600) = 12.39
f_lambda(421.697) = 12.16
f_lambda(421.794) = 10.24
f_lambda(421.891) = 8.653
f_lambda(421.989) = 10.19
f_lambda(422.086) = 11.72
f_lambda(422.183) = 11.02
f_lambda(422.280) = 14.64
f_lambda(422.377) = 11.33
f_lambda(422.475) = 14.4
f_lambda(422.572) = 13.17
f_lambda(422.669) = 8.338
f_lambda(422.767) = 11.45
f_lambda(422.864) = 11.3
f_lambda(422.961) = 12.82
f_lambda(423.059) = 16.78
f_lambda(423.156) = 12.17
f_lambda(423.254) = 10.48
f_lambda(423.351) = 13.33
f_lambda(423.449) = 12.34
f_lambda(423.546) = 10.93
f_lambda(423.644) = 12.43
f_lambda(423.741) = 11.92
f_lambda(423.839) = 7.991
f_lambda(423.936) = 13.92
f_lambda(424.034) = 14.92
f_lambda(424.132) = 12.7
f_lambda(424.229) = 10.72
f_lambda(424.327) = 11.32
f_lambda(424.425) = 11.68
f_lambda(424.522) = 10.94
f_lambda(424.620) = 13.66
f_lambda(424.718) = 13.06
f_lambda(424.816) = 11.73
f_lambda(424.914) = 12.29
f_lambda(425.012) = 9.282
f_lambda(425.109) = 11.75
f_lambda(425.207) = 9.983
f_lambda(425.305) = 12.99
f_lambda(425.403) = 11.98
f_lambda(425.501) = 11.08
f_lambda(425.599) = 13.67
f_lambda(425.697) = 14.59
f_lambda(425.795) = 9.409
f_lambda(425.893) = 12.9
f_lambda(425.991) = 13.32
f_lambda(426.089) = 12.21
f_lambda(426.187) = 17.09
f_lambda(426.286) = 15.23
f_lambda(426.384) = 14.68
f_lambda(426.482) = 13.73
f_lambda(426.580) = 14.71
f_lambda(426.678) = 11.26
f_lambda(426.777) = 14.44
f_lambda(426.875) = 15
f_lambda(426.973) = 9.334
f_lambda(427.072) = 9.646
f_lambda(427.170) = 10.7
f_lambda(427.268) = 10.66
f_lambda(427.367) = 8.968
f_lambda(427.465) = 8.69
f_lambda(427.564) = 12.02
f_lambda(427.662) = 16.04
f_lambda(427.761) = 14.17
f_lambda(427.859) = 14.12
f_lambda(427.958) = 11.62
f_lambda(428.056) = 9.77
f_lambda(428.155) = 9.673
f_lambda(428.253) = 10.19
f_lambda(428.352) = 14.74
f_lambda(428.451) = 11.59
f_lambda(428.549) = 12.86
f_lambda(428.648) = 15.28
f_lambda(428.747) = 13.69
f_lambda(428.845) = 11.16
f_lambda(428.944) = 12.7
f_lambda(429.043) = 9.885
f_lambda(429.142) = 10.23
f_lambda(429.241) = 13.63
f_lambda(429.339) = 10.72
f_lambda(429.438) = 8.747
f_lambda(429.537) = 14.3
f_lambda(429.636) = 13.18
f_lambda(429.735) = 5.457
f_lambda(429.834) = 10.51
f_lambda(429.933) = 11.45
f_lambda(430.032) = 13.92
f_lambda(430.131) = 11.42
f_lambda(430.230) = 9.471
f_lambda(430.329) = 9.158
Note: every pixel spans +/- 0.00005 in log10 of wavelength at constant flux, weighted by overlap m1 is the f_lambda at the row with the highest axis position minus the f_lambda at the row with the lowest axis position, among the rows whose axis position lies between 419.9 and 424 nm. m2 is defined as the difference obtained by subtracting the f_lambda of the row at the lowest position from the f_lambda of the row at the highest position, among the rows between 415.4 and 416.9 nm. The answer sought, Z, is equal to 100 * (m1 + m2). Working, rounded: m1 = 4.0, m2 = 1.7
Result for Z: 570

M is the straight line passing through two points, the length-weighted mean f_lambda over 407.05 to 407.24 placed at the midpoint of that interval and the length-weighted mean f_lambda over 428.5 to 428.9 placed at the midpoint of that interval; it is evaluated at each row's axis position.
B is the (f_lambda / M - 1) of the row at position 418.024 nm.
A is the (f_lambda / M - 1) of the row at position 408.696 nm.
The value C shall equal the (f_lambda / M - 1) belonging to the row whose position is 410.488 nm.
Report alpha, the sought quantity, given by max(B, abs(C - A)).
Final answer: 0.165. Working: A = -0.02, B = 0.1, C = -0.2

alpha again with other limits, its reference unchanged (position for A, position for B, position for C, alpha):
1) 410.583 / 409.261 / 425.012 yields 0.080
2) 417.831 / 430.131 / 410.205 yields 0.541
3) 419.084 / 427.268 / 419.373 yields 0.145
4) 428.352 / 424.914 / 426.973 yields 0.400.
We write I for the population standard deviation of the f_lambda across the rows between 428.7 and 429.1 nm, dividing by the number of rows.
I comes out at 1.45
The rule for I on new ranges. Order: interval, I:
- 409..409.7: 2.12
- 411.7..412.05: 1.39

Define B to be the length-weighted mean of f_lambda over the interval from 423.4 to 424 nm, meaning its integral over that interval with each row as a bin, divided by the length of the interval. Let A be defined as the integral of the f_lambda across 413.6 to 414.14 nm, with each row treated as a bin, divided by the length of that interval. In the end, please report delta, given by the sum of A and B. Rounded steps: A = 11.6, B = 11.7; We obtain 23.2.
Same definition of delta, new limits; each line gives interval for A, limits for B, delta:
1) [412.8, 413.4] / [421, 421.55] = 24.0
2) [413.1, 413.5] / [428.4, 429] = 23.8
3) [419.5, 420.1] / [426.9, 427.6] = 20.7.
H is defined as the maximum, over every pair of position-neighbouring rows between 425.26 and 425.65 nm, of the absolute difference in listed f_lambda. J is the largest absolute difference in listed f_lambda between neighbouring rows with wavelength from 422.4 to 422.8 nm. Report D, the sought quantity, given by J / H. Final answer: 1.9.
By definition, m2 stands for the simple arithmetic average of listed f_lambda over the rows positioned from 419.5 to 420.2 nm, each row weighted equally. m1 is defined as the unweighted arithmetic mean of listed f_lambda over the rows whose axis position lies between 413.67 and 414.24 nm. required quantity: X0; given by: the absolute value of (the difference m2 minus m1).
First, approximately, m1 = 11.6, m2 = 10.5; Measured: 1.1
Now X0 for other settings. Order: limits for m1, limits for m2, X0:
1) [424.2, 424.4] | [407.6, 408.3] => 0.8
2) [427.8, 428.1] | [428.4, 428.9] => 1.1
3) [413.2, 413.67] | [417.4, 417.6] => 0.2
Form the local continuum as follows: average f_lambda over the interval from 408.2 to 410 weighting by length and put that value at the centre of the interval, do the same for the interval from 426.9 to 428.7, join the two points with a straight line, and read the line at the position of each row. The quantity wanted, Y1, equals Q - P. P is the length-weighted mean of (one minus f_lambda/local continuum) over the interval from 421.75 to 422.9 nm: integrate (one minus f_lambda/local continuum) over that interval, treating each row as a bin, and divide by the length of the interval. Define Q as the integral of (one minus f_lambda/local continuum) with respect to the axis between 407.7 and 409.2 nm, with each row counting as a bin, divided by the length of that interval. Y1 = -0.05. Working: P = 0.010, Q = -0.045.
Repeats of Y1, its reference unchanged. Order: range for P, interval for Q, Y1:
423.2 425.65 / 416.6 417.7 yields -0.06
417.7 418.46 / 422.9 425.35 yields -0.05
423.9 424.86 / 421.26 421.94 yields 0.07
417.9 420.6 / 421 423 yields -0.03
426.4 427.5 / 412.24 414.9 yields -0.02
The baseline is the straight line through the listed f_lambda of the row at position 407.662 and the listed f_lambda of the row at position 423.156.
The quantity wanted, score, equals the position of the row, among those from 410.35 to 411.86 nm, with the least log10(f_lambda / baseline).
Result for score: 411.245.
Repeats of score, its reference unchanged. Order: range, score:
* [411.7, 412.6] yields 412.478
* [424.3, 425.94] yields 425.012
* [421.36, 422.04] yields 421.891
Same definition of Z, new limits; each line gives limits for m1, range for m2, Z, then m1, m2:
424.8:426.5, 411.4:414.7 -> 76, 2.0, -1.2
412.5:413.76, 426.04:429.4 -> 50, 2.0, -1.5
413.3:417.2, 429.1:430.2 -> 342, 2.2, 1.2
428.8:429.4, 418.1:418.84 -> -191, -0.4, -1.5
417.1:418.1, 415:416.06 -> 251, 0.3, 2.2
